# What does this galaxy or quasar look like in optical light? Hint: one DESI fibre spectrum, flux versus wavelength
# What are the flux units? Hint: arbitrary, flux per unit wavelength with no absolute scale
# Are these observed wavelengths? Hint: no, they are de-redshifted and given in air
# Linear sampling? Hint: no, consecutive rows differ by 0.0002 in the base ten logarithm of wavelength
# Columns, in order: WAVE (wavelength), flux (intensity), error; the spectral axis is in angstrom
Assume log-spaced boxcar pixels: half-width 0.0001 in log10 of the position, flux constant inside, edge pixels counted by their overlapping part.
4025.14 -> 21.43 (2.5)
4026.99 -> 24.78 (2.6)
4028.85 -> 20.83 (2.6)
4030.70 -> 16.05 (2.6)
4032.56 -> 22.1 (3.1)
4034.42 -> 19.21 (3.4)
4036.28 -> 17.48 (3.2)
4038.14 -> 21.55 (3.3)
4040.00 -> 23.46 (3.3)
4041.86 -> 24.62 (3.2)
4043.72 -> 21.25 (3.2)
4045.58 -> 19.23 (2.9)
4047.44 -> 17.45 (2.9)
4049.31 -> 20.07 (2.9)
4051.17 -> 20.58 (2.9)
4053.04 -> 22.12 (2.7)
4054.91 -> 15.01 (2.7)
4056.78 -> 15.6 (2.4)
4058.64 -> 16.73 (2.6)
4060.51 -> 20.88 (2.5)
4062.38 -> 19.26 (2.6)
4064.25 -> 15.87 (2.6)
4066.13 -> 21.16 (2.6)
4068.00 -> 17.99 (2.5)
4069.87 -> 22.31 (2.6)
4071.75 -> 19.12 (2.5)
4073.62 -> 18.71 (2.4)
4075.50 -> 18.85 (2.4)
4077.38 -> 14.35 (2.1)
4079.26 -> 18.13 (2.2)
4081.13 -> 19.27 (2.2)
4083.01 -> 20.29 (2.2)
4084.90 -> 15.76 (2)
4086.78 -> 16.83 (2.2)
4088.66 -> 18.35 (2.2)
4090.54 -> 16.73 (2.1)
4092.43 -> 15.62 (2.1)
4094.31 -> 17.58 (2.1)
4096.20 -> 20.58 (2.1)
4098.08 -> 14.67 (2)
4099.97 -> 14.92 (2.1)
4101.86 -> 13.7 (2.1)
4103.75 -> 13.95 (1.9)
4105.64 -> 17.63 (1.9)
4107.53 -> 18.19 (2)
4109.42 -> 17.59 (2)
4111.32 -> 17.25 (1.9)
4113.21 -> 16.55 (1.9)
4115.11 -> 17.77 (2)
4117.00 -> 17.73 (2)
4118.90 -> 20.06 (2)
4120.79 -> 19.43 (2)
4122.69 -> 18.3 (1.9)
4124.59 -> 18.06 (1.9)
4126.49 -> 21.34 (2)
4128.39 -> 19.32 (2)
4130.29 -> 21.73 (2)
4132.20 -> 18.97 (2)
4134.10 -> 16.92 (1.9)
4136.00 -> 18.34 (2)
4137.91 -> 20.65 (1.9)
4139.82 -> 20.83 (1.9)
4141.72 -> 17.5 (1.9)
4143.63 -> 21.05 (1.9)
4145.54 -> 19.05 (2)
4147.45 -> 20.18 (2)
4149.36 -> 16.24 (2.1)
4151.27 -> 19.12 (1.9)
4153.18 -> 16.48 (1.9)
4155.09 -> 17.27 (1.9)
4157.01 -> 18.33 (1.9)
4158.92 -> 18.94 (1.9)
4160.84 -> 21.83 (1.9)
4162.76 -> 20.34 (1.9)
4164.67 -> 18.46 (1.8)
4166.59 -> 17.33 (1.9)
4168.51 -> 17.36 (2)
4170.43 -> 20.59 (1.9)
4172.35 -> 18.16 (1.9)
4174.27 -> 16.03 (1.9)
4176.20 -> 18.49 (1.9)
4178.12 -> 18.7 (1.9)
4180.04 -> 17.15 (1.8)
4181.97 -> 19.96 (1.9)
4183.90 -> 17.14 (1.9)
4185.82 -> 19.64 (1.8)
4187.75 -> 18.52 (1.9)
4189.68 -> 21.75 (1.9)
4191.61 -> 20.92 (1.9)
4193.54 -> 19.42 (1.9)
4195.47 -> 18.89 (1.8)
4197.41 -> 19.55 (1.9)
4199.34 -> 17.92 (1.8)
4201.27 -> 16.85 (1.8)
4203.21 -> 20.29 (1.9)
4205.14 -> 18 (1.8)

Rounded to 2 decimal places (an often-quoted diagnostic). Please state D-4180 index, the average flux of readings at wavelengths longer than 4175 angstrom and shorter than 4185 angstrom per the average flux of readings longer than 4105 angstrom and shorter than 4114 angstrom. 1.05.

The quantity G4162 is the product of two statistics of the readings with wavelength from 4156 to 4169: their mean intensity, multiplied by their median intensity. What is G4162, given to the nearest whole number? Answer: 350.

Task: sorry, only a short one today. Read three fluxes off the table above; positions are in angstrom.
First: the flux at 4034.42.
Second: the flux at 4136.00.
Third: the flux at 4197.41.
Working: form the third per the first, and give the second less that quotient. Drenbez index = 17.3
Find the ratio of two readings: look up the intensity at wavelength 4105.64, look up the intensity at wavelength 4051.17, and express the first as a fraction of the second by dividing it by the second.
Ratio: 0.86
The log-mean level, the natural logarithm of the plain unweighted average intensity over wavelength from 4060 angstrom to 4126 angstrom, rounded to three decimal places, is 2.880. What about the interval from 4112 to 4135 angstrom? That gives 2.936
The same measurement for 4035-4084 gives 2.959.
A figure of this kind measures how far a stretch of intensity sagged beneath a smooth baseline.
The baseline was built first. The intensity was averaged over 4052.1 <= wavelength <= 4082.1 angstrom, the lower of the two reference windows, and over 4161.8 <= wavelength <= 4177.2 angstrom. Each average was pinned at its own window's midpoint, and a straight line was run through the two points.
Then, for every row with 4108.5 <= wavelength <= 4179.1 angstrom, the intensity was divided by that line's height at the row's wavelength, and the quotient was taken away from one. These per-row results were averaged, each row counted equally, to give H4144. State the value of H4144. -0.018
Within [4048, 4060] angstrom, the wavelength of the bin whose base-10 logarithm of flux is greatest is 4053.04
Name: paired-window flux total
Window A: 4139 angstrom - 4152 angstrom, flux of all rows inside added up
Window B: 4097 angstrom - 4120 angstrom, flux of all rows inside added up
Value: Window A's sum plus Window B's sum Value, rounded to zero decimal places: 334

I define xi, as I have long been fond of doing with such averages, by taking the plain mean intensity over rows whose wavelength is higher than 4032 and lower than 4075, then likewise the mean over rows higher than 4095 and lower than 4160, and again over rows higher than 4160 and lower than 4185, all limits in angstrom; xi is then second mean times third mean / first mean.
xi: 17.2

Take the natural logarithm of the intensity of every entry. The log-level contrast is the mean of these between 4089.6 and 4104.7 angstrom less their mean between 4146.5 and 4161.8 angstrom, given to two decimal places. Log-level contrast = -0.15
